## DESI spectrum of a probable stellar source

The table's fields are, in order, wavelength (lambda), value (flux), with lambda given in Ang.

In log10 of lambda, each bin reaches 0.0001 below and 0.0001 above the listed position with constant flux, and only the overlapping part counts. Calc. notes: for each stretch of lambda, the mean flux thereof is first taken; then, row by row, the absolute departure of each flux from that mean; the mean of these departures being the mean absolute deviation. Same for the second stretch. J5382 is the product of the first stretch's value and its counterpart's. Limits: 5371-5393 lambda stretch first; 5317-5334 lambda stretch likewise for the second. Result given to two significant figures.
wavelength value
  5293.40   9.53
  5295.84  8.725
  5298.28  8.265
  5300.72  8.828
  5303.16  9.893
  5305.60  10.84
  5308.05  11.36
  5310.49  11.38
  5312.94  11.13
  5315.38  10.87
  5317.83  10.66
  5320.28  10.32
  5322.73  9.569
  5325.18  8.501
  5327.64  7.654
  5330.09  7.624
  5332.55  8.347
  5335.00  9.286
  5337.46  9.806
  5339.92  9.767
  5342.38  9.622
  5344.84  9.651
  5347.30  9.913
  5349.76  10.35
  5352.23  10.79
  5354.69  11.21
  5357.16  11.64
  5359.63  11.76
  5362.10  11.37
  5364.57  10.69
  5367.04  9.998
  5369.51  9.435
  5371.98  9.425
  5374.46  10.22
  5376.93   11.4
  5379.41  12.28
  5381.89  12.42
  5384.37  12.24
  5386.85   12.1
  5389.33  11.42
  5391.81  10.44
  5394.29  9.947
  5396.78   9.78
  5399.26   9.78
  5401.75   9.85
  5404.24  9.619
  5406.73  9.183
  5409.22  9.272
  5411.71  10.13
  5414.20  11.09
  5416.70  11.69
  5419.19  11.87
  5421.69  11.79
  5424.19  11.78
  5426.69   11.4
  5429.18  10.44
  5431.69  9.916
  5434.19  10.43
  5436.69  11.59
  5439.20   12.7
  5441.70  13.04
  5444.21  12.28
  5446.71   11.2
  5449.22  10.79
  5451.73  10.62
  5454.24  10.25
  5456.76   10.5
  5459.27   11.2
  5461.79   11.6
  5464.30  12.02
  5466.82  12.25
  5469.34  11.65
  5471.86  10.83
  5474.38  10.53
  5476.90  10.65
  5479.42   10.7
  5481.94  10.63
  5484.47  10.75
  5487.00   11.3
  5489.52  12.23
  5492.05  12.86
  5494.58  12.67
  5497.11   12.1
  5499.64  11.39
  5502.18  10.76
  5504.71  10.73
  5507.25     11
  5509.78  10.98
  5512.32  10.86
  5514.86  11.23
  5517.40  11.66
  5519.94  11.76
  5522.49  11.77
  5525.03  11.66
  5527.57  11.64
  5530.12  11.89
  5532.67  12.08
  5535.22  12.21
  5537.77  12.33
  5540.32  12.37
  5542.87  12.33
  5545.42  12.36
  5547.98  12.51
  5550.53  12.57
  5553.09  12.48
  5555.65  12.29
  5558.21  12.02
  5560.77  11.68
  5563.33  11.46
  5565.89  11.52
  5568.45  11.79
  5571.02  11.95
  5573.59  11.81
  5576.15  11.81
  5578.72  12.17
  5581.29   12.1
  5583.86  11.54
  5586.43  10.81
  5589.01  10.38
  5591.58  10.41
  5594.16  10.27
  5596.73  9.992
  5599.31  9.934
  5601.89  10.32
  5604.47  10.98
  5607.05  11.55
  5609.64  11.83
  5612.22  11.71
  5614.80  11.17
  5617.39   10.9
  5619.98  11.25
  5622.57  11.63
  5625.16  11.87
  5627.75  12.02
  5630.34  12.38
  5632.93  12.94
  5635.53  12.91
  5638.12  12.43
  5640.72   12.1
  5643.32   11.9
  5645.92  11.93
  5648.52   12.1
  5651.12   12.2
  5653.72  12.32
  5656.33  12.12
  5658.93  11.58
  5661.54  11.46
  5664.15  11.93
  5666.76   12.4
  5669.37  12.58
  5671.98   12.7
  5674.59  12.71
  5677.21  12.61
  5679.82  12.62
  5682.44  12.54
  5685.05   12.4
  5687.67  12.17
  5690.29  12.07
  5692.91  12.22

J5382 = 0.91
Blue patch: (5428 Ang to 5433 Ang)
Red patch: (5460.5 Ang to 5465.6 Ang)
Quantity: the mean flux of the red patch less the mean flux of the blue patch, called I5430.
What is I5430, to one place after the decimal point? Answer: 1.6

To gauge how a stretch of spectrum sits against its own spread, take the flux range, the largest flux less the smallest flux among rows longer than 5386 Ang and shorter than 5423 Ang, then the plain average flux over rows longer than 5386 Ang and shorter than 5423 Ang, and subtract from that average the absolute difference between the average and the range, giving 2.9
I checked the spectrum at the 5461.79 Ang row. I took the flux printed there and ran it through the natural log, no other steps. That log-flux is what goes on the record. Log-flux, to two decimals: 2.45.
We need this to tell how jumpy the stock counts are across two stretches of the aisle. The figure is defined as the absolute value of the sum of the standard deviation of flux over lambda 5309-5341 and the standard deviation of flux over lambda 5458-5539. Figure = 1.9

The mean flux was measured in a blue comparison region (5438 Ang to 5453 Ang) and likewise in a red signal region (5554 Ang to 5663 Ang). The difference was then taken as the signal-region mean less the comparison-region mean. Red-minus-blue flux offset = -0.16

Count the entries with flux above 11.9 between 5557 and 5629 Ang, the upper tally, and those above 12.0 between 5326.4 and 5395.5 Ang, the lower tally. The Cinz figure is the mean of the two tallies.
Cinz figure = 4.5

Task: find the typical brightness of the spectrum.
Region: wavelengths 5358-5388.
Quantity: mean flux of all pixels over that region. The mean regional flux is 11.1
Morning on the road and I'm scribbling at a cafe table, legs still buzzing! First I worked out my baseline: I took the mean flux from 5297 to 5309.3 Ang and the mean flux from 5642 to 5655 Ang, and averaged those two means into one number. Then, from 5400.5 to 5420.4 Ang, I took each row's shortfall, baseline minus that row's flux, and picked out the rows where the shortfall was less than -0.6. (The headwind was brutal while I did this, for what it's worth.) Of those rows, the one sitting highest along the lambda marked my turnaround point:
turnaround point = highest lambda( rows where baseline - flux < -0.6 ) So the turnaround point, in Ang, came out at 5419.19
